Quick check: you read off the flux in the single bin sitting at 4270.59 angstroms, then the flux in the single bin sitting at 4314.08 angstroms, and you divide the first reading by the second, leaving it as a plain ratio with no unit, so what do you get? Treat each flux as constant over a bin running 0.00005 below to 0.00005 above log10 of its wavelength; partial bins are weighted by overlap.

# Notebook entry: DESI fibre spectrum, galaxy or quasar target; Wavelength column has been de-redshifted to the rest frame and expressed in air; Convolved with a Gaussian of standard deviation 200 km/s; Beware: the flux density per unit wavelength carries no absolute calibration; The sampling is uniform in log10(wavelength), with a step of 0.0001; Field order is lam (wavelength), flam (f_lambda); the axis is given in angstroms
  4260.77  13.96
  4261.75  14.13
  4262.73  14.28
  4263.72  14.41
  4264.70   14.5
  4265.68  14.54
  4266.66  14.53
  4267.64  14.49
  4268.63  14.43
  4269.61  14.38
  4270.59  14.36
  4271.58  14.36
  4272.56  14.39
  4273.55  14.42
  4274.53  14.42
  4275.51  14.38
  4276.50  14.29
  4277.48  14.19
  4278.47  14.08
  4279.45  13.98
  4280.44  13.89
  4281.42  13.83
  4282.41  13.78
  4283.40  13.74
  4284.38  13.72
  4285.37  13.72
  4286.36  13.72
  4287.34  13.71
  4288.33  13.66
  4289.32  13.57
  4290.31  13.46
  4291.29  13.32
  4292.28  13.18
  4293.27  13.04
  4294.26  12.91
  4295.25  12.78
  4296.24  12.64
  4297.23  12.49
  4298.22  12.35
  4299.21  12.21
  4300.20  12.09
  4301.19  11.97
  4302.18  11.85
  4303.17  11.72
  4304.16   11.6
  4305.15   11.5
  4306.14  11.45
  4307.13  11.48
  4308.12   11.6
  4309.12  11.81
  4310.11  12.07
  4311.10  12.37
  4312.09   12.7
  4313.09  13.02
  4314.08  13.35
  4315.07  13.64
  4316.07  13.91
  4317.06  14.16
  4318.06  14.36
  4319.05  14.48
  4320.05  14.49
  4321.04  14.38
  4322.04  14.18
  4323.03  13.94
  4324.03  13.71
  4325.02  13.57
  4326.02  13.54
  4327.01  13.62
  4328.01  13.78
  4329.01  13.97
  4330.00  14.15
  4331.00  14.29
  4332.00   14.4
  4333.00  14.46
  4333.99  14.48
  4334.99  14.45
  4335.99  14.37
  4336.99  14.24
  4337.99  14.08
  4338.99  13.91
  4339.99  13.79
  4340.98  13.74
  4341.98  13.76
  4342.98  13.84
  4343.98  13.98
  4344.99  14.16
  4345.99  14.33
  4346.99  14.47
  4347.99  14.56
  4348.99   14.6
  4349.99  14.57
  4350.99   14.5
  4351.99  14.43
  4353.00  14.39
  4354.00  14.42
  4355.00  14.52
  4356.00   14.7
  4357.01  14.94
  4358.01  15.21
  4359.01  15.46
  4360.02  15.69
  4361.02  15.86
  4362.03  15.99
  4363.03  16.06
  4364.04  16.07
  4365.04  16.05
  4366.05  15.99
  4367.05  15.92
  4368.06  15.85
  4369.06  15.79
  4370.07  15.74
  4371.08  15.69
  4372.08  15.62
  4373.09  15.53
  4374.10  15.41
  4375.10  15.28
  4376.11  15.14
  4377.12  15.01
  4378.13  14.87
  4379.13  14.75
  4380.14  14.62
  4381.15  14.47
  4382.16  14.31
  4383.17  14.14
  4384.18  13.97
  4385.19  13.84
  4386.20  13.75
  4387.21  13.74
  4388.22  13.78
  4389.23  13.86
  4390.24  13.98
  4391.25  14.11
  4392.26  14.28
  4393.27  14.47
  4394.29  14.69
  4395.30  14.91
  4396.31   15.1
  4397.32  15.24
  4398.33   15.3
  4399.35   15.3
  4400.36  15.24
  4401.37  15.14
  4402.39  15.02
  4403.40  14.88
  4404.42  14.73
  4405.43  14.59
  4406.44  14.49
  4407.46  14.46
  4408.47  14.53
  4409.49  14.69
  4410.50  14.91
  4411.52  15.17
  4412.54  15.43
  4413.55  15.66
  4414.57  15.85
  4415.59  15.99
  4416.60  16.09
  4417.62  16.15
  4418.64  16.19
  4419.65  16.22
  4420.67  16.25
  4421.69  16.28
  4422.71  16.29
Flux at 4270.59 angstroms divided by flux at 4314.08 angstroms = 1.08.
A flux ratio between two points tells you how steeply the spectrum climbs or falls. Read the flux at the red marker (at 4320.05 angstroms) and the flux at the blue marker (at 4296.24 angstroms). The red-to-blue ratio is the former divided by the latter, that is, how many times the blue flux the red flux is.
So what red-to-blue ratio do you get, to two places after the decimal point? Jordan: 1.15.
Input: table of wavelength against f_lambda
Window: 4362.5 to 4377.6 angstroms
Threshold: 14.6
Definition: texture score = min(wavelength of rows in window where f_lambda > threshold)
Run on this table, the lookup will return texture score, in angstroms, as 4363.03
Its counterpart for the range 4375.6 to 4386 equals 4376.11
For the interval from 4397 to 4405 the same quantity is 4397.32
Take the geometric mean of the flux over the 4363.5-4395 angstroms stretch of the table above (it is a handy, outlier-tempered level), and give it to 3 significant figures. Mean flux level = 14.8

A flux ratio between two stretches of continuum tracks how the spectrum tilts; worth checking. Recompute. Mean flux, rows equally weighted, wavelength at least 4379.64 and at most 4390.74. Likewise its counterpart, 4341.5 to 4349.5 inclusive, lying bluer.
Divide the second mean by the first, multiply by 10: 10.1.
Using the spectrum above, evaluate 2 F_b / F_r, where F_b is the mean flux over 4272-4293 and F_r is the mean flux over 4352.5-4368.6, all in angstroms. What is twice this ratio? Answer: 1.80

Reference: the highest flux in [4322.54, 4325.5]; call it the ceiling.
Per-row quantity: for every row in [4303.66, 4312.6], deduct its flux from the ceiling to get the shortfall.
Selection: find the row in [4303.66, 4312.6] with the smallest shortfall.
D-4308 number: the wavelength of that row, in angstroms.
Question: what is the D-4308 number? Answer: 4312.09 angstroms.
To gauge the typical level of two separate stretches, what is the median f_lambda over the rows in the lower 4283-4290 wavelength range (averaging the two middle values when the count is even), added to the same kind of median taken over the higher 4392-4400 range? 28.7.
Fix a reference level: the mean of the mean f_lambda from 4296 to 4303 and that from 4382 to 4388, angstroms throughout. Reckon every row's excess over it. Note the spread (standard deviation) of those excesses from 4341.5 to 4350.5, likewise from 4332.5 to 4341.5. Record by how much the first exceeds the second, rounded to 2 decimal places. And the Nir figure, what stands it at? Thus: 0.03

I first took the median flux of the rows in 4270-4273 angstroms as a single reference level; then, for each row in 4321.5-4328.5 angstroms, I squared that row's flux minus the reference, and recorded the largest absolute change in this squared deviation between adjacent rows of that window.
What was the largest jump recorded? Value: 0.25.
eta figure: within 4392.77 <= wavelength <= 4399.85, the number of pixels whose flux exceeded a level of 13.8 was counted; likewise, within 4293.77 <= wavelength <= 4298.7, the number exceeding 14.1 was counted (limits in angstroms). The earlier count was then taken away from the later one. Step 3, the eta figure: -7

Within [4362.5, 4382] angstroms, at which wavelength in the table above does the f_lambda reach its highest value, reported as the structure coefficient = 4364.04 angstroms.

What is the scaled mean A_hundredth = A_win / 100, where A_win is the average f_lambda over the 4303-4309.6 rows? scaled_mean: 0.116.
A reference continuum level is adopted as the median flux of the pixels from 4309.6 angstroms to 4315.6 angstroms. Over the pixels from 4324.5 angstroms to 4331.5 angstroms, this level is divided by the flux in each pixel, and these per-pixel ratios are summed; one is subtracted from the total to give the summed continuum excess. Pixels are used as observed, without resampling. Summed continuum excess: 6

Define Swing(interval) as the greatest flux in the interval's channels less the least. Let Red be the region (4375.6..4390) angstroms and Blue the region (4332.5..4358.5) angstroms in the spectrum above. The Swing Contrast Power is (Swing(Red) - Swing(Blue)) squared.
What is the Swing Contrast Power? 0.0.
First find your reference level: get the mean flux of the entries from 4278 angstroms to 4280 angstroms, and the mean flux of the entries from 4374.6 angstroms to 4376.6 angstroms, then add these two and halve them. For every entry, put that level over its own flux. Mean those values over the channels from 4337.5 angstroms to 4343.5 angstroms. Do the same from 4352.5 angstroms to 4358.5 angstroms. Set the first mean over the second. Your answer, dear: 1.06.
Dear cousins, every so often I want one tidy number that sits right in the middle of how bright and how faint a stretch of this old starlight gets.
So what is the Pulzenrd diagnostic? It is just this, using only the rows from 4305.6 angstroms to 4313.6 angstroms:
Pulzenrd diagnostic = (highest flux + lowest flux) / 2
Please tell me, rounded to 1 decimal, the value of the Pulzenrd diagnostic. 12.2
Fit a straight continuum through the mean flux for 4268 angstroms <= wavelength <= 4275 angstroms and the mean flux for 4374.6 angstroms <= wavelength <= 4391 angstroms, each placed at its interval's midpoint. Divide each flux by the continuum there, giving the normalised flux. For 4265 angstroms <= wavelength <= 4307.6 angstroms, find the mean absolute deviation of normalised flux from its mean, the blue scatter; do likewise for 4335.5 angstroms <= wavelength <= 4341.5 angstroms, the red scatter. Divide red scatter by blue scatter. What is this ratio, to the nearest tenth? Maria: 0.2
